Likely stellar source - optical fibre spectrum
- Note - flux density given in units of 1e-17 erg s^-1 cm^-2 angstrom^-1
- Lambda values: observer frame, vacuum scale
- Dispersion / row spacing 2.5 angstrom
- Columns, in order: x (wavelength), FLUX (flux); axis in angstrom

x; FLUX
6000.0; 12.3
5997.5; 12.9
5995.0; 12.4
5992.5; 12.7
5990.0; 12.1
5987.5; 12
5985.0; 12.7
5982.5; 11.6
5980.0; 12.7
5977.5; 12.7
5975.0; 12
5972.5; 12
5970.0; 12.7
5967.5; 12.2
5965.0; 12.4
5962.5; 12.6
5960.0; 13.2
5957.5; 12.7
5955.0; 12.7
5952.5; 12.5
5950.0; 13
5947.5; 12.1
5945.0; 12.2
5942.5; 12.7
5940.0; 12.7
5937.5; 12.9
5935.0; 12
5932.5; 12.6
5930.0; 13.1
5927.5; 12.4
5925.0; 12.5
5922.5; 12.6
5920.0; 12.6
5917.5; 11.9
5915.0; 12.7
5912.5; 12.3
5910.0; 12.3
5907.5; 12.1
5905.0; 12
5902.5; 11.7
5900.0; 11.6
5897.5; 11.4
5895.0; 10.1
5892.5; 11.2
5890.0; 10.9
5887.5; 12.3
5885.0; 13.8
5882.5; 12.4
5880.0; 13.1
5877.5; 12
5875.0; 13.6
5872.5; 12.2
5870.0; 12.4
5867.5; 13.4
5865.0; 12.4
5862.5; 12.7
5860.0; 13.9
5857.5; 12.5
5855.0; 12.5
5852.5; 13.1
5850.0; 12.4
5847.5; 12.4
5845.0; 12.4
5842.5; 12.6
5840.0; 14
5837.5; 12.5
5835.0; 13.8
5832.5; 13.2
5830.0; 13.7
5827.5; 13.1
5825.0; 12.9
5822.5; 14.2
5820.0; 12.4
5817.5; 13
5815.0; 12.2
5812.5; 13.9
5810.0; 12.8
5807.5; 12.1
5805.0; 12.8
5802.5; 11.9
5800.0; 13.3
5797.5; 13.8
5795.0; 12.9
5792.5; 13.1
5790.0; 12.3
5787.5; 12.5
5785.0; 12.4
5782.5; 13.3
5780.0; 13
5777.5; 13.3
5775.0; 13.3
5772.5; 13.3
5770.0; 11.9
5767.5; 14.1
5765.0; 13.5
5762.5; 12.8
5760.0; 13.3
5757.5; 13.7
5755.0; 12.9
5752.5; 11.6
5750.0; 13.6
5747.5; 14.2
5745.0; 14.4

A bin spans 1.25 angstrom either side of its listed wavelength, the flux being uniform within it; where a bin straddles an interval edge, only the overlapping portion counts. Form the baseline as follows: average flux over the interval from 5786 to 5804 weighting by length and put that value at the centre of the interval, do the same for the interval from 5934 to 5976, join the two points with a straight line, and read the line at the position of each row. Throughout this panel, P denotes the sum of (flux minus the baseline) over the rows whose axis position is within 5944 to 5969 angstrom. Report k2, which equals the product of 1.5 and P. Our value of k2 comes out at 0.8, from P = 0.5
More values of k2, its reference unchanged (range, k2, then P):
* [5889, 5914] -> -15.8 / -10.6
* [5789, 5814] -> 1.2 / 0.8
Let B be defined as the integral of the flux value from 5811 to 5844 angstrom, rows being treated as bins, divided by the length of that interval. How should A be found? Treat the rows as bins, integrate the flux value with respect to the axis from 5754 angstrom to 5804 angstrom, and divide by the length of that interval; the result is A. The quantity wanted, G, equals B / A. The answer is 1.01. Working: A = 13.0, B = 13.2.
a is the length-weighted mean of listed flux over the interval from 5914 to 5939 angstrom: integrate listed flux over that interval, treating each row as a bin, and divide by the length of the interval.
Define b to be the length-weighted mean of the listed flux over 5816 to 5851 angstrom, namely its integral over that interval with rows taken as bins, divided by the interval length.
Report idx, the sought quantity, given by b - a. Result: 0.5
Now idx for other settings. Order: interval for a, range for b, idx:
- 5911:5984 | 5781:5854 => 0.4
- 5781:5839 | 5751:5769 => 0.2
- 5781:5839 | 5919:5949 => -0.4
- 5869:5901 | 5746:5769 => 1.2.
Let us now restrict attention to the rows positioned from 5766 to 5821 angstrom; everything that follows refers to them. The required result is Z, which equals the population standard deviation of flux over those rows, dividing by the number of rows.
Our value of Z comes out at 0.61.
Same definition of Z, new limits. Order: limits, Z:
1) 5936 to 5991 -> 0.39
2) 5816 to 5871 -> 0.59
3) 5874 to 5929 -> 0.81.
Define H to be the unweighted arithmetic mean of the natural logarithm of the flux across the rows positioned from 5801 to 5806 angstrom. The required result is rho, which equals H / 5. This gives 0.503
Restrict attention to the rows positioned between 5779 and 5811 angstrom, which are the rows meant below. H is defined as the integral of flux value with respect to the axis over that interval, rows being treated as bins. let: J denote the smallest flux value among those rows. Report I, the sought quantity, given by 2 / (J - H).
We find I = -0.0050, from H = 409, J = 11.9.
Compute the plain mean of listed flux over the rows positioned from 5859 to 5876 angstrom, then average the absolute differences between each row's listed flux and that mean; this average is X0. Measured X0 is 0.59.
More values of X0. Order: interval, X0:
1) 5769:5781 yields 0.42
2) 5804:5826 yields 0.52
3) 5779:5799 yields 0.39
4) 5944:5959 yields 0.27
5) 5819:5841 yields 0.55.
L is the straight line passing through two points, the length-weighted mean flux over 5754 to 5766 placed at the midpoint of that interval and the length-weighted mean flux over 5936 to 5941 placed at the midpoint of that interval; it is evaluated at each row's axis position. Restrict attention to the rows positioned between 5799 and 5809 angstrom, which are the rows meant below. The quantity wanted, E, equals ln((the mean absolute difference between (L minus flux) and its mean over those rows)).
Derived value -0.65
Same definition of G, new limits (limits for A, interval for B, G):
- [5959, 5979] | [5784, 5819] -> 1.03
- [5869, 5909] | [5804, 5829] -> 1.07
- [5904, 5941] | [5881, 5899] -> 0.94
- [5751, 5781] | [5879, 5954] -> 0.94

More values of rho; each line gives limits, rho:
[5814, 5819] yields 0.507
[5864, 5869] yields 0.511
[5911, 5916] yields 0.505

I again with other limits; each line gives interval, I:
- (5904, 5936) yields -0.0052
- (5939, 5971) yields -0.0051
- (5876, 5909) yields -0.0052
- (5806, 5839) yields -0.0048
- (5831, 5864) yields -0.0048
